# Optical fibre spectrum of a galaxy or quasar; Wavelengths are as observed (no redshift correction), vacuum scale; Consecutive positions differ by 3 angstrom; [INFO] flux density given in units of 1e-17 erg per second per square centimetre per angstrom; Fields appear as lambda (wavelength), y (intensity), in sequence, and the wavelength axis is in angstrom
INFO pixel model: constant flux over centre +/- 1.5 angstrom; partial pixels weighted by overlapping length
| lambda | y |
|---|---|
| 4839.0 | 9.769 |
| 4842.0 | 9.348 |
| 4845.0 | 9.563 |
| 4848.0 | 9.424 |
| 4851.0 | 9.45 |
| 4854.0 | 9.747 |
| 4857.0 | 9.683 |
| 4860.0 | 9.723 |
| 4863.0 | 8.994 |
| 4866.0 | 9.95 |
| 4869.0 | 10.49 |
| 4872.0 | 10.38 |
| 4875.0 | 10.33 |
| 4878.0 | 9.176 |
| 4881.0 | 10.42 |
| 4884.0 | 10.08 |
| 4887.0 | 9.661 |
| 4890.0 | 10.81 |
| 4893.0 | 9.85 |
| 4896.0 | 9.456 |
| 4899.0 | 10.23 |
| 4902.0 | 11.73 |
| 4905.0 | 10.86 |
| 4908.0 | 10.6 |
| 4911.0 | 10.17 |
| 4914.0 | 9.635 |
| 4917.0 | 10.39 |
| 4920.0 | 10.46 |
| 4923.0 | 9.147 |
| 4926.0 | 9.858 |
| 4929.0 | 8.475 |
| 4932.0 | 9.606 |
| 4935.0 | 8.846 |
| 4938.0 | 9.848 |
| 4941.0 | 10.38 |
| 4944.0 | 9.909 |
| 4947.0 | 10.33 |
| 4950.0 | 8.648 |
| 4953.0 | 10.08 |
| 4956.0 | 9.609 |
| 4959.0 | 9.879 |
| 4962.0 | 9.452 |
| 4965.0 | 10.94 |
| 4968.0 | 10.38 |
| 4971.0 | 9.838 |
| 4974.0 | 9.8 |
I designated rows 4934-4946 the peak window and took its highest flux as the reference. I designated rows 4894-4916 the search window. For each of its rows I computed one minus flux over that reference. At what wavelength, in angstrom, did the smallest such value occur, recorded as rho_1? 4902.0 angstrom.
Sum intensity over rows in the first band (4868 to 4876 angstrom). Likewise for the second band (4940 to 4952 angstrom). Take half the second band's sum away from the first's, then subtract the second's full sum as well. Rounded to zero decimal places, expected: -28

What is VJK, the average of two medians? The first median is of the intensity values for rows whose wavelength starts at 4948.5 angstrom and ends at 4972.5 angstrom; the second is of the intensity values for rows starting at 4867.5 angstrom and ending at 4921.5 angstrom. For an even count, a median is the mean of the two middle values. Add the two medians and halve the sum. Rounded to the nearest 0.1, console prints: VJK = 10.1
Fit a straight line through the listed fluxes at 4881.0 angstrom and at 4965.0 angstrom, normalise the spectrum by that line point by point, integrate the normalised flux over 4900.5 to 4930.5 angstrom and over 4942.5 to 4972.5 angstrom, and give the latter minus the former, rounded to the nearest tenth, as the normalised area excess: -1.3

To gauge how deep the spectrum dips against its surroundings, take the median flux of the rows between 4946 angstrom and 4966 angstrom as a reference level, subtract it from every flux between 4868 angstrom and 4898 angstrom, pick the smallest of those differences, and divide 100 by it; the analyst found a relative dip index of -142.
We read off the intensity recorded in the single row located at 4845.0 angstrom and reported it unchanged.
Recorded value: 9.563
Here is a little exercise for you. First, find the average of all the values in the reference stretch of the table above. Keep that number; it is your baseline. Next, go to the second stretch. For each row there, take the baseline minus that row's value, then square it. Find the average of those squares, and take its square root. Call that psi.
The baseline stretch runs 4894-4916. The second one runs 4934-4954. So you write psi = 0.92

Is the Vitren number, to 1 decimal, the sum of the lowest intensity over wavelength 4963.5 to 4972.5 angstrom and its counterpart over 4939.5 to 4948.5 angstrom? 19.7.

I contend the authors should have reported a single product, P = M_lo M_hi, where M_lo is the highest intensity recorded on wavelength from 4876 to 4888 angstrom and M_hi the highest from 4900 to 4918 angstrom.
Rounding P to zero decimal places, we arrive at 122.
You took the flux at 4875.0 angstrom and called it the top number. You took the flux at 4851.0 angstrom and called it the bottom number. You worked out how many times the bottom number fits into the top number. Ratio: 1.09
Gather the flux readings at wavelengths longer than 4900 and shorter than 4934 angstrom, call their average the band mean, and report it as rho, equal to 10.1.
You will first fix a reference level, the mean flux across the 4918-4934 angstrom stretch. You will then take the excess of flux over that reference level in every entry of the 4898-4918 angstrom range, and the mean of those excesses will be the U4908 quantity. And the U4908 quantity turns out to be 1.01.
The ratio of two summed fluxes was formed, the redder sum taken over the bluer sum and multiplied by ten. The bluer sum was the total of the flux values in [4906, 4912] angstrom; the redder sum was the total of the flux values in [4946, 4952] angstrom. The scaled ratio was 9.1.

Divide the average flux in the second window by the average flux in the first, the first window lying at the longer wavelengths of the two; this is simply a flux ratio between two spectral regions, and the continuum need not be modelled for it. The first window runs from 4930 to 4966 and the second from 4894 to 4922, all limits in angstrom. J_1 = 1.06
